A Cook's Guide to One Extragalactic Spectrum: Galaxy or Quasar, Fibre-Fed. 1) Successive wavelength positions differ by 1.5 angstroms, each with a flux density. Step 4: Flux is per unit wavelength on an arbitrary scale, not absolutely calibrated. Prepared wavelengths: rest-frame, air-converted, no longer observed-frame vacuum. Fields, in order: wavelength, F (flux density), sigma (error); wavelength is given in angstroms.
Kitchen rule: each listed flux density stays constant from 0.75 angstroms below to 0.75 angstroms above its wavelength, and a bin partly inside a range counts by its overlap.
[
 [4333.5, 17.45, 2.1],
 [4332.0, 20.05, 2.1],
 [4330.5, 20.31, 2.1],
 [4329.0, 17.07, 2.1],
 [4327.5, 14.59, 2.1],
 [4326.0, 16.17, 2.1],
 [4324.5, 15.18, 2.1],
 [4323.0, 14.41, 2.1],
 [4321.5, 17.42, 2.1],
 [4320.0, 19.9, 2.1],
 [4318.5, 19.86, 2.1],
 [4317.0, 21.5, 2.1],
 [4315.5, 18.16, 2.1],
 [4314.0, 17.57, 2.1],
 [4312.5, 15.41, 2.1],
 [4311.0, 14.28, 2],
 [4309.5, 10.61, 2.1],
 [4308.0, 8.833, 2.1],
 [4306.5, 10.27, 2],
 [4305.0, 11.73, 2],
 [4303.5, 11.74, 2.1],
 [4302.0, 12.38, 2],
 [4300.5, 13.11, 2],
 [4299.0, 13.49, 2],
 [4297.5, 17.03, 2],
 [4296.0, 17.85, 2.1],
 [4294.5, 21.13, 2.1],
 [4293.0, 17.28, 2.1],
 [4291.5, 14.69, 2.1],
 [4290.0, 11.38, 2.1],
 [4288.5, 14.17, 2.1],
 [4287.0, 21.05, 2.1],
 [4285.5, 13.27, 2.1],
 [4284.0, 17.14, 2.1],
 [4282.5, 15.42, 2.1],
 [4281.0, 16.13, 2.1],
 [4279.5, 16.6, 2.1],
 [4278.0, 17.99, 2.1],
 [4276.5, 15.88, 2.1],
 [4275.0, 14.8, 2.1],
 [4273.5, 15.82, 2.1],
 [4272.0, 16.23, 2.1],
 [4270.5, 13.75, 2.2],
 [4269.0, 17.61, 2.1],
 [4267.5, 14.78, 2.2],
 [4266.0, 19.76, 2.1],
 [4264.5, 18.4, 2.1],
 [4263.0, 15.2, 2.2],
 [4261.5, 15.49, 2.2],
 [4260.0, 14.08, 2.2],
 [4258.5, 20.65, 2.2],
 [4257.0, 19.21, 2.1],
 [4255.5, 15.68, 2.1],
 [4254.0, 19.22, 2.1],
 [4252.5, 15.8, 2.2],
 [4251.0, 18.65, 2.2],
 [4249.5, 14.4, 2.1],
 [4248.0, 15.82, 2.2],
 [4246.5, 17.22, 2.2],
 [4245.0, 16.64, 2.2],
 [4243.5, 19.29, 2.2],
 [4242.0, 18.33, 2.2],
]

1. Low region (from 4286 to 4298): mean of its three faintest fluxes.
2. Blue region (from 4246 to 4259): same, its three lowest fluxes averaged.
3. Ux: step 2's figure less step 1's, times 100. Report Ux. 188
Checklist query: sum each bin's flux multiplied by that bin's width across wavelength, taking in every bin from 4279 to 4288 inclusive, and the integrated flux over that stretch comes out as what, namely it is 149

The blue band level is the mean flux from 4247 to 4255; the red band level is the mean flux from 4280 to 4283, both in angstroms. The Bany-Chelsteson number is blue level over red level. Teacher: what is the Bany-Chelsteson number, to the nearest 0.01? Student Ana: 1.06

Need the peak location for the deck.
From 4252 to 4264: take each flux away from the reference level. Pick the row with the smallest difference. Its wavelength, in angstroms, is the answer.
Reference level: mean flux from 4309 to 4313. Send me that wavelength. 4258.5 angstroms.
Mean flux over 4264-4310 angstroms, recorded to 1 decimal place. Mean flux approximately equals 15.2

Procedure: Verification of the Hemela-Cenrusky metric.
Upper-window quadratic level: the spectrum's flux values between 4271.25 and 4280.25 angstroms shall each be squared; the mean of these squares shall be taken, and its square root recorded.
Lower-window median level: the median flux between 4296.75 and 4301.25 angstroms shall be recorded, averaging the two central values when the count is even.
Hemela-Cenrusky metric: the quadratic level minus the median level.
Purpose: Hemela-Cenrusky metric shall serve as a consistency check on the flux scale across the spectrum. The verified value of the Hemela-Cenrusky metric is 2.8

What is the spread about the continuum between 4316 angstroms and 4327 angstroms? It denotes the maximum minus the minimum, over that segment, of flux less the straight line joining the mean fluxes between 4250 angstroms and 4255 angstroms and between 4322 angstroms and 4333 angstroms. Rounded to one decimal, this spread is 7.0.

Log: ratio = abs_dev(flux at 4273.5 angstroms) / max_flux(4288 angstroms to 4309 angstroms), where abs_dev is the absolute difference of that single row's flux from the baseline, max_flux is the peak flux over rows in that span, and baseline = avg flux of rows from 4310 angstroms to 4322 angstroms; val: 0.10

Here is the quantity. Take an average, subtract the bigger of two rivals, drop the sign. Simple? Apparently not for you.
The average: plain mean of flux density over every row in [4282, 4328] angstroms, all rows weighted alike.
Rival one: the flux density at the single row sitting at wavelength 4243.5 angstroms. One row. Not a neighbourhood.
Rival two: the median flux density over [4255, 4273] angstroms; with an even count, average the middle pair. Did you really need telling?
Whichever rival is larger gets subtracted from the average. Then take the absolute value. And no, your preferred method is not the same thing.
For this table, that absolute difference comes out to 3.9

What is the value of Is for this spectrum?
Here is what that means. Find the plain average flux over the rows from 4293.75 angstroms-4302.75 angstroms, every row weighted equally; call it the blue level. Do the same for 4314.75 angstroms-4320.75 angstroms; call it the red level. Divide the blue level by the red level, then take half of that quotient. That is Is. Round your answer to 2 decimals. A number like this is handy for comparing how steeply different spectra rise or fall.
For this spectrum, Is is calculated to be 0.40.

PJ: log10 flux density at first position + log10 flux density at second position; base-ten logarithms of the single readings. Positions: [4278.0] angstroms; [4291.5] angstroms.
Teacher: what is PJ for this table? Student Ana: 2.42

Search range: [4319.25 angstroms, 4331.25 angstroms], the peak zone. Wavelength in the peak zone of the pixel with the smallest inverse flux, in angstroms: 4330.5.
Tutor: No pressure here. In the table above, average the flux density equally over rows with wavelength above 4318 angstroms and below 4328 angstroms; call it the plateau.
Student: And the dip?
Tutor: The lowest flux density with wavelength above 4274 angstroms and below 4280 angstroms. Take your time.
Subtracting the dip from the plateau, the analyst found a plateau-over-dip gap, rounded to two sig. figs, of 2.0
